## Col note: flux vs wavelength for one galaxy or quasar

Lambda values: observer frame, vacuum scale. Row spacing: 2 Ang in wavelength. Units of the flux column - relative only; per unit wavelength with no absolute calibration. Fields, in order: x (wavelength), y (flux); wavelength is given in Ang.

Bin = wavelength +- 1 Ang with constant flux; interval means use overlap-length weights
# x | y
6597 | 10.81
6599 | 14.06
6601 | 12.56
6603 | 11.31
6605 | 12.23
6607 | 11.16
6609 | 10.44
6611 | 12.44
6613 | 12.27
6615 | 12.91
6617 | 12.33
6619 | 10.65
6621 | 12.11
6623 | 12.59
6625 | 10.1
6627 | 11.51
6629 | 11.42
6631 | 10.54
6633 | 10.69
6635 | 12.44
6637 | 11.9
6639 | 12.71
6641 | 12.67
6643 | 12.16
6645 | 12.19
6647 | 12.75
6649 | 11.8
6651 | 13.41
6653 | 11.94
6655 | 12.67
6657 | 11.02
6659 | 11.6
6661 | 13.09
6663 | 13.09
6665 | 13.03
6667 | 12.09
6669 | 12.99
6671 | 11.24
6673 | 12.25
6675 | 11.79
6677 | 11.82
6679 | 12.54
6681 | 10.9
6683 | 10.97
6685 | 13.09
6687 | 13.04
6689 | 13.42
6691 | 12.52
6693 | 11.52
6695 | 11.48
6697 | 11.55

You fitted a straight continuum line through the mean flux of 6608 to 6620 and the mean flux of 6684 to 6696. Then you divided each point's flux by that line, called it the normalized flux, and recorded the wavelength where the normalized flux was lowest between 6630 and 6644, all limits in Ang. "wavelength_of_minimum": 6631 Ang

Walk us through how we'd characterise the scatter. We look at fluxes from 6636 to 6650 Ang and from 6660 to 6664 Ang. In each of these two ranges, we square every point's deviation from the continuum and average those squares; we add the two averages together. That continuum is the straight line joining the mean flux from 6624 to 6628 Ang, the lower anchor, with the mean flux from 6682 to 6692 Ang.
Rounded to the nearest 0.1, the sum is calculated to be 2.7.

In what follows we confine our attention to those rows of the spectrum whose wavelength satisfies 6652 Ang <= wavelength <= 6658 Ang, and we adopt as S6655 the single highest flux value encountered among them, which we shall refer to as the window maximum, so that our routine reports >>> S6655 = 12.67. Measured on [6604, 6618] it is 12.91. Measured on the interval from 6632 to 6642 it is 12.71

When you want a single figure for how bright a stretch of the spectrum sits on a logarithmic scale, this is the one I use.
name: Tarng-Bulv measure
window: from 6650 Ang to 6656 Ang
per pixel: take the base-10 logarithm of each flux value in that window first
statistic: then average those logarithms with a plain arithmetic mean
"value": 1.10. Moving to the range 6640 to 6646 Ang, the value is 1.09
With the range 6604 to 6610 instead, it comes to 1.05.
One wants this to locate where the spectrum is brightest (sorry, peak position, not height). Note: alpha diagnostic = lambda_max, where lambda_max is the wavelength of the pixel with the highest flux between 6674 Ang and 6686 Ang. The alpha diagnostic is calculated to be 6685 Ang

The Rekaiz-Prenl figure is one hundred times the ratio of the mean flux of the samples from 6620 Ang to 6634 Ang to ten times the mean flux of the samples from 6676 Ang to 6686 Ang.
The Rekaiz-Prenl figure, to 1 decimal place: 9.5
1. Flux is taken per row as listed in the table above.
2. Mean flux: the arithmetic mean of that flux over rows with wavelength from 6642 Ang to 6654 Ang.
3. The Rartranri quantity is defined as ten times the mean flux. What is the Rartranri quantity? 124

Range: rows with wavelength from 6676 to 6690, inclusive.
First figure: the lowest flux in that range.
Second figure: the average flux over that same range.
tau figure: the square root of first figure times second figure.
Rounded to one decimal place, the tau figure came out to 11.6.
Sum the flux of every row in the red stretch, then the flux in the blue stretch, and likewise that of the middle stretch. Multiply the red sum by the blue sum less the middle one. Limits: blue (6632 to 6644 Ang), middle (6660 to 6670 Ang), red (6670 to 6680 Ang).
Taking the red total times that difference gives 494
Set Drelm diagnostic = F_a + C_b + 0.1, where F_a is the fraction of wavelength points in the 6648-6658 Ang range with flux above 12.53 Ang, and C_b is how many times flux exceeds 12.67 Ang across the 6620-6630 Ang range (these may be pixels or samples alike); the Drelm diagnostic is 0.50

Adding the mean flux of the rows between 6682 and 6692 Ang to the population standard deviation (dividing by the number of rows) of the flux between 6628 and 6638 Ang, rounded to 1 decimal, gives 13.3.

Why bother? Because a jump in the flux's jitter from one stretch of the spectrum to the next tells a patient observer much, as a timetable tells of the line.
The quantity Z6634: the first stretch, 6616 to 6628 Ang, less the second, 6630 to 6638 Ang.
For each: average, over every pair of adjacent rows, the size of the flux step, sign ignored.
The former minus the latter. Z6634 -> 0.69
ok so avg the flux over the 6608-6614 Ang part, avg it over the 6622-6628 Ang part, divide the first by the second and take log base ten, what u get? 0.012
